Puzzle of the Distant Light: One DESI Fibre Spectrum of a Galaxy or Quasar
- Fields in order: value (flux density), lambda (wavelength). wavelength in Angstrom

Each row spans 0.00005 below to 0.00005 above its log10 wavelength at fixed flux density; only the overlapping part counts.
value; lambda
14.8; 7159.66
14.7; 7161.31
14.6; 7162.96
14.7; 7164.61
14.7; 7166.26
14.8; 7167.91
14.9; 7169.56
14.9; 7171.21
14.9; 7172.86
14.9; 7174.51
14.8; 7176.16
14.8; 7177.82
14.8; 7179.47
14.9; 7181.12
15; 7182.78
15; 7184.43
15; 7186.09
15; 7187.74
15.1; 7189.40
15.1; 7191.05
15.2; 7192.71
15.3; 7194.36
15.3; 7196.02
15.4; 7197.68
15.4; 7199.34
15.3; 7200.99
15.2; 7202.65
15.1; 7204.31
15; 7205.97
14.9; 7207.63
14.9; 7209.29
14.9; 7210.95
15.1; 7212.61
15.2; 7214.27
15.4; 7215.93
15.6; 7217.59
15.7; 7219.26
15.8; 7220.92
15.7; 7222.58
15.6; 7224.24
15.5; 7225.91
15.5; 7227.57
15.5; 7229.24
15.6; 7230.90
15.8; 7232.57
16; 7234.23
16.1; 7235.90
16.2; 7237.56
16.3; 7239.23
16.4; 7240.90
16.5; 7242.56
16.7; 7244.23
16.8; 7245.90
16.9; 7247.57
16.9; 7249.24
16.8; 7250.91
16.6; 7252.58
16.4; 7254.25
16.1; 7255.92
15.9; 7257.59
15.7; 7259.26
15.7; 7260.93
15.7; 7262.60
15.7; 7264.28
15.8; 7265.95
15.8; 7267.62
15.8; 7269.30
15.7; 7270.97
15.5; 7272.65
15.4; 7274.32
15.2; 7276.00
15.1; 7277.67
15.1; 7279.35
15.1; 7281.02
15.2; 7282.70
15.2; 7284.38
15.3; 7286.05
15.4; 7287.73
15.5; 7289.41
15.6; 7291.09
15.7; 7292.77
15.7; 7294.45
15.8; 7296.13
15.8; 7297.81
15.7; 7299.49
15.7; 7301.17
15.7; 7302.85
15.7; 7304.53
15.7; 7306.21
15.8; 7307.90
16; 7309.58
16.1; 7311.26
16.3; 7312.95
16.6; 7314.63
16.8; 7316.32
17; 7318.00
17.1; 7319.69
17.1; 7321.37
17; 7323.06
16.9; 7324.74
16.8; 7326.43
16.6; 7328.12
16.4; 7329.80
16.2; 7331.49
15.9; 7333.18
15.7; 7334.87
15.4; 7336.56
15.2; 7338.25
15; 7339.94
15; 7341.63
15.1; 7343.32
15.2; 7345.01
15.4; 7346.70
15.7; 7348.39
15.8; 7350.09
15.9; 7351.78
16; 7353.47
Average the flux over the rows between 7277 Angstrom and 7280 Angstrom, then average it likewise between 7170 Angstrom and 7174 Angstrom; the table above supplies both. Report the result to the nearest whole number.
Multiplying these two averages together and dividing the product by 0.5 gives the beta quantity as 450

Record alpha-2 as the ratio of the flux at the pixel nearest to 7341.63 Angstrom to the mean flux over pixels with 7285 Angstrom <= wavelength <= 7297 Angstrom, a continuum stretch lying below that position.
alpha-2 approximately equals 0.96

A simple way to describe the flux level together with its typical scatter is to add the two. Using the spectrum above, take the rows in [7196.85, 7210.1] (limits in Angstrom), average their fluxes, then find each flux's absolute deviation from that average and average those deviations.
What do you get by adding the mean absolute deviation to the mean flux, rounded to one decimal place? 15.3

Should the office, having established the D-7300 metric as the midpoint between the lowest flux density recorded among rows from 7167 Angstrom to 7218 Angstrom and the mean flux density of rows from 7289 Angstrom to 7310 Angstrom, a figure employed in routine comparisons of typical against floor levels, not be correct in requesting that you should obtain 15.3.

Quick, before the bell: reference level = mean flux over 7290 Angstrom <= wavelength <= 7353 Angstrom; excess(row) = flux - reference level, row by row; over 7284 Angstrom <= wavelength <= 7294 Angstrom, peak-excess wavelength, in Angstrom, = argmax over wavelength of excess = 7292.77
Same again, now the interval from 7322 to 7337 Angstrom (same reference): 7323.06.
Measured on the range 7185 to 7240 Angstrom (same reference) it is 7239.23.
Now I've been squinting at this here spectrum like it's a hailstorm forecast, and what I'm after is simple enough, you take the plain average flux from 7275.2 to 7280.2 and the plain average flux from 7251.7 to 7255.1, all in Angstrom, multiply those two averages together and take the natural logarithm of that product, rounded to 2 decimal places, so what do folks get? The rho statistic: 5.52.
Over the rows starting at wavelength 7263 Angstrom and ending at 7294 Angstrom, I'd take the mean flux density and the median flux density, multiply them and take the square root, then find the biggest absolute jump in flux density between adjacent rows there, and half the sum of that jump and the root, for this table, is 7.83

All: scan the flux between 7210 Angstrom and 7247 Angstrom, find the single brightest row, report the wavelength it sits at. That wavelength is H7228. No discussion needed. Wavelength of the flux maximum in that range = 7245.90 Angstrom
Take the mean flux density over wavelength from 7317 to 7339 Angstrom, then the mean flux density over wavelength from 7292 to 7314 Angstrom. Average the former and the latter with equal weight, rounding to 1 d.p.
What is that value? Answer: 16.1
